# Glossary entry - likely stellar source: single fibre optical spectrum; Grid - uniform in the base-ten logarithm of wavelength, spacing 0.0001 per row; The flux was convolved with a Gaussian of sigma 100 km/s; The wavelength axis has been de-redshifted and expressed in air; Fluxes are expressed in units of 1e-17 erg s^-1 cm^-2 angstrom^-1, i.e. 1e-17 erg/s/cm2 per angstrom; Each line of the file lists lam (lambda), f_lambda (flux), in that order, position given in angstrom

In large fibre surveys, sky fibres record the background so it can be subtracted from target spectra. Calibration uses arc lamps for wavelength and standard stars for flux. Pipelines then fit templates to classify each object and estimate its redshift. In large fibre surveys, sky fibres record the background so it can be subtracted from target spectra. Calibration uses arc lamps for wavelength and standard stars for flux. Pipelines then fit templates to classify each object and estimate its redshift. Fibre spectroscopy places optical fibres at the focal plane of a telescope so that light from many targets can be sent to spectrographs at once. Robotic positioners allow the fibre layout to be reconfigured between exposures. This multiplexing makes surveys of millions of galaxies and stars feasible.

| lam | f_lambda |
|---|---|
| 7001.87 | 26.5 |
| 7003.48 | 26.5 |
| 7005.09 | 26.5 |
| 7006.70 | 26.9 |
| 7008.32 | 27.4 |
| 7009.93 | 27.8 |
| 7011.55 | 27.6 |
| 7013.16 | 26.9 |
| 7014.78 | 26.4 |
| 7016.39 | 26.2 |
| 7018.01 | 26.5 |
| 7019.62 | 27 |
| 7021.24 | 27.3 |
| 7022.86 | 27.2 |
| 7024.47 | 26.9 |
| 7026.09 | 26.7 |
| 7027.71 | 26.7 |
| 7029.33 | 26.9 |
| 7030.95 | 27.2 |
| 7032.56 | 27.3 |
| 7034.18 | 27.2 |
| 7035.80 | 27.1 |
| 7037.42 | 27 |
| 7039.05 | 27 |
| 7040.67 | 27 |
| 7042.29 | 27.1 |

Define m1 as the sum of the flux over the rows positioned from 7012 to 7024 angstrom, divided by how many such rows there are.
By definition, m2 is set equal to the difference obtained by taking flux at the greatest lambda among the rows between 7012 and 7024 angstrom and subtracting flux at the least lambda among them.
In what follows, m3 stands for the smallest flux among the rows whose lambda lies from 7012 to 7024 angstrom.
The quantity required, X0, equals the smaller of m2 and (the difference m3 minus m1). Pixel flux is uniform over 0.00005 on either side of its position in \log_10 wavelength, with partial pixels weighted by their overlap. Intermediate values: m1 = 26.79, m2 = 0.3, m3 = 26.2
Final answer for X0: -0.59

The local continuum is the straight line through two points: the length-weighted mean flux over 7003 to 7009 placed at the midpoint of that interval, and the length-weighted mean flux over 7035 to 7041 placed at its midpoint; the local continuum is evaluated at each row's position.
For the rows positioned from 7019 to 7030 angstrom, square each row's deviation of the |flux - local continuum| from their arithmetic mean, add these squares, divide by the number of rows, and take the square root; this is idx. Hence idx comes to 0.13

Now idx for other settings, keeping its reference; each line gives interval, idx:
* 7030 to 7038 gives 0.11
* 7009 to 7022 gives 0.29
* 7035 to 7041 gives 0.05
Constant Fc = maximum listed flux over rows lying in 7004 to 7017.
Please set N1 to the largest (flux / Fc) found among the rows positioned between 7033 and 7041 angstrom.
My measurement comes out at 0.98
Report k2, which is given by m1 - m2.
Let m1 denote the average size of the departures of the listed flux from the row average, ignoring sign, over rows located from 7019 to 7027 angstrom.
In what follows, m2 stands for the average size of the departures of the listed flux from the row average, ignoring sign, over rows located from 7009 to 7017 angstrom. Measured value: -0.39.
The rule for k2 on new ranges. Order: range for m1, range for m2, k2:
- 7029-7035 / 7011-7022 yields -0.28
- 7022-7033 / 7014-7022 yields -0.16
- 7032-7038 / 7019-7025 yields -0.05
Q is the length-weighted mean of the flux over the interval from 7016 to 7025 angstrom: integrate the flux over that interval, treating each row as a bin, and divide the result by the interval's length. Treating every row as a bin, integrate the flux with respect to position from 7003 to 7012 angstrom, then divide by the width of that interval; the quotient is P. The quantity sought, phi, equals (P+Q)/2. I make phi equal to 27.0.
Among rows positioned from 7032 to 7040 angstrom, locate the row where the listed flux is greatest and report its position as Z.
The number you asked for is 7032.56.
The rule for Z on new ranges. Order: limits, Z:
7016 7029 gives 7021.24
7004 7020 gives 7009.93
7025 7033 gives 7032.56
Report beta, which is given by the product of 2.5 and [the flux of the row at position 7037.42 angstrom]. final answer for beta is 67.5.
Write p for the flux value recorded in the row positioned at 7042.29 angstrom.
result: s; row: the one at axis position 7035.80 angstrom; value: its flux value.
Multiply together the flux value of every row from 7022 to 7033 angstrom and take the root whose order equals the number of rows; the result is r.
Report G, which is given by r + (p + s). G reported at 81.2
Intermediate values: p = 27.1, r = 27.0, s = 27.1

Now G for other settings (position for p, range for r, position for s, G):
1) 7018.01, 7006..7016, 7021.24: 81.0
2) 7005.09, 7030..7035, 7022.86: 80.9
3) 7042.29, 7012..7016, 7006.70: 80.6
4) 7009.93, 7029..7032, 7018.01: 81.3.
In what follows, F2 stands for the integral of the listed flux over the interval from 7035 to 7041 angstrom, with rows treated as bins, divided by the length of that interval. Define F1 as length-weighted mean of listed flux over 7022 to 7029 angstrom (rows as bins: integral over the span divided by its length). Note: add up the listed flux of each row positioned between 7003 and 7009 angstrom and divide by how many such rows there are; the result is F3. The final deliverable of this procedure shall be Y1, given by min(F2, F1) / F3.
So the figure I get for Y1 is 1.00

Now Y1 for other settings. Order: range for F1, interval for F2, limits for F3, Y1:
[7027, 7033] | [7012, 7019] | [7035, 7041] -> 0.98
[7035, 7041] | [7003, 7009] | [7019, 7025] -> 0.99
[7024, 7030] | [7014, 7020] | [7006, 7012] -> 0.97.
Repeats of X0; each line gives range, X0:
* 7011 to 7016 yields -1.20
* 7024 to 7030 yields -0.10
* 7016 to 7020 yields -0.37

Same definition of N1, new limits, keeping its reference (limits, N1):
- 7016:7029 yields 0.98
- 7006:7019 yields 1.00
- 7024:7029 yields 0.97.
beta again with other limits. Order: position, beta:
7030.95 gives 68.0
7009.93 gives 69.5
